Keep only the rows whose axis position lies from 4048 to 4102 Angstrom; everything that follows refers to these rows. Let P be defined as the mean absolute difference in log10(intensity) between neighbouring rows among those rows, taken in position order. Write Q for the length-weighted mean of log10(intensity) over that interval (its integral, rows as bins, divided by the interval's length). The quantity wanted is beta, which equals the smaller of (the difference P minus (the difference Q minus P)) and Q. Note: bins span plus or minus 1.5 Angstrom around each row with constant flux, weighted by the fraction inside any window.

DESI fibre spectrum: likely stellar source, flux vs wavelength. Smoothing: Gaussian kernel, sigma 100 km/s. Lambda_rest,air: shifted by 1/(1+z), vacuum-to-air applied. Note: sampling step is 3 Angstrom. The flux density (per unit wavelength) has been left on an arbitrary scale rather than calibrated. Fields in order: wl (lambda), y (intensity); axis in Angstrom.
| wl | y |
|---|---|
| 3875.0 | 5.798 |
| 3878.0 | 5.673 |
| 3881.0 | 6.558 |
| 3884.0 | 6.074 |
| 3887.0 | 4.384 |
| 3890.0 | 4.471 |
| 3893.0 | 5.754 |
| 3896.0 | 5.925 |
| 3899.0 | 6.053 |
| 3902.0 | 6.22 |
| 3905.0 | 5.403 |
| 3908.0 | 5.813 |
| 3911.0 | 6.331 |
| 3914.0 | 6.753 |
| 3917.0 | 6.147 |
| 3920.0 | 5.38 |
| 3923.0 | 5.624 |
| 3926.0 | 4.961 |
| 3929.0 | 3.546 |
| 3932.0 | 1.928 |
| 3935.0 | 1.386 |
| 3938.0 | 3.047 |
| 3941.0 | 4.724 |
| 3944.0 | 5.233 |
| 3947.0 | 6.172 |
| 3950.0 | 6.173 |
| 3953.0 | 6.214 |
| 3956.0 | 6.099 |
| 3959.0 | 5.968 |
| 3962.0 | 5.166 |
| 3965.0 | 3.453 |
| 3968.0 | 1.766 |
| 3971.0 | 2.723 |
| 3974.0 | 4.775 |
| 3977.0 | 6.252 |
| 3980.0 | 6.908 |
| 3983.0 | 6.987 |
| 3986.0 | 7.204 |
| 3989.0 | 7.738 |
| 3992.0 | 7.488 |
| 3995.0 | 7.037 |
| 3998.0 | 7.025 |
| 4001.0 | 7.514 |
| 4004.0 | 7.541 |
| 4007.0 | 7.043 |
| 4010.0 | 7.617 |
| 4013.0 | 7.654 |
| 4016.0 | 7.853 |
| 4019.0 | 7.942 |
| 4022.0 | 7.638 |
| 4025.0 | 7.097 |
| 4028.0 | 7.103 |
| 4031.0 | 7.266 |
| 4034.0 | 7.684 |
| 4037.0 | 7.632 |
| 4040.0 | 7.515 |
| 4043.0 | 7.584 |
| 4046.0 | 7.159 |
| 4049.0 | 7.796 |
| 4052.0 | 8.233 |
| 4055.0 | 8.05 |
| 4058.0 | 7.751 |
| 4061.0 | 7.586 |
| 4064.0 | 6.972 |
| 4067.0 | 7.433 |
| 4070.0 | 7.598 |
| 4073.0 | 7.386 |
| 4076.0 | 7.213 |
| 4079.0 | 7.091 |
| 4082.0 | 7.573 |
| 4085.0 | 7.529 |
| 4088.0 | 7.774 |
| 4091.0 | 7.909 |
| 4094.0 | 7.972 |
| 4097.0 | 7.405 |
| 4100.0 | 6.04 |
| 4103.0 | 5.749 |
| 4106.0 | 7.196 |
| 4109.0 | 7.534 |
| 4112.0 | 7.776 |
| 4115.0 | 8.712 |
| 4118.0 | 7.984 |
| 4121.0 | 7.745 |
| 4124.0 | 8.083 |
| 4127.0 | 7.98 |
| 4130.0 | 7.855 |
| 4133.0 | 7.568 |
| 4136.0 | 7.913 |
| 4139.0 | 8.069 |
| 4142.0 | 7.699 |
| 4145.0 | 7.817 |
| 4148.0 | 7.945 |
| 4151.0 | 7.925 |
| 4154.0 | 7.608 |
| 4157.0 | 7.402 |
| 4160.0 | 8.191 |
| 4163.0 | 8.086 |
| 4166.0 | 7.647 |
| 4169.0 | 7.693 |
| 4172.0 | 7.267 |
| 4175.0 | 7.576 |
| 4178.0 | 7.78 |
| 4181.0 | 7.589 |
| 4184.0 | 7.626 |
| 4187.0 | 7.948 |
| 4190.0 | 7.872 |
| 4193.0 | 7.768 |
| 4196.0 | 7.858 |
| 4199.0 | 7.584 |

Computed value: -0.834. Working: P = 0.020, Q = 0.87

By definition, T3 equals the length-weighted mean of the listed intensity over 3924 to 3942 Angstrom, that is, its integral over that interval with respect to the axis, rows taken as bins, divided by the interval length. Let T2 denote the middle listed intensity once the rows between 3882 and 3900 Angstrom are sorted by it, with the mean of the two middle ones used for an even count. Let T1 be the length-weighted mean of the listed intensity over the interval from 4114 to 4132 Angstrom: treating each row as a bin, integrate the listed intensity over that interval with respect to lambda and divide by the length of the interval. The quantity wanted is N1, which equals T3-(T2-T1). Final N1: 5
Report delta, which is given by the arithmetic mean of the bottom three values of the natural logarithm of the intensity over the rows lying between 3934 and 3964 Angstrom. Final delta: 1.00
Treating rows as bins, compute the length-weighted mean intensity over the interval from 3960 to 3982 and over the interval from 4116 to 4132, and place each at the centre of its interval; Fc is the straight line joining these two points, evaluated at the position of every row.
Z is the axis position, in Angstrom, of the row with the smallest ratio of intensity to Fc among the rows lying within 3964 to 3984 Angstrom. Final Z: 3968.0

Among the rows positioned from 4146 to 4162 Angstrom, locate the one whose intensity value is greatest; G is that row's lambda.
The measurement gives 4160.0 Angstrom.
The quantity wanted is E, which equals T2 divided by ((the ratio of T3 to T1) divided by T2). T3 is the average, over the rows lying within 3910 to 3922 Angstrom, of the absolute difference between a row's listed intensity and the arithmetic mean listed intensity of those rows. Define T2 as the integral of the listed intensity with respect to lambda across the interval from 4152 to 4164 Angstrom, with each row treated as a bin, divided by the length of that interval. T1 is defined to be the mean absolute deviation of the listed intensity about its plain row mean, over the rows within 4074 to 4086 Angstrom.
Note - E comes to 31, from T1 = 0.20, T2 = 7.8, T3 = 0.39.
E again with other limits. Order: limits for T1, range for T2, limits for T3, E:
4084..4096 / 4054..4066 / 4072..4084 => 50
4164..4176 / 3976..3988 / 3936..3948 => 7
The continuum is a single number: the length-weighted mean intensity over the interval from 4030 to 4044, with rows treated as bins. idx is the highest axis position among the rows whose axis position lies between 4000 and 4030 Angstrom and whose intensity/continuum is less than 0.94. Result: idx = 4007.0 Angstrom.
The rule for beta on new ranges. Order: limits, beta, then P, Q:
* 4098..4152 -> -0.838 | 0.021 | 0.88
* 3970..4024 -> -0.761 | 0.037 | 0.83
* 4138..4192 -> -0.863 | 0.014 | 0.89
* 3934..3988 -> -0.455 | 0.106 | 0.67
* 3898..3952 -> -0.491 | 0.091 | 0.67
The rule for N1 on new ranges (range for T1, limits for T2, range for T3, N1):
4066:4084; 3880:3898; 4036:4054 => 9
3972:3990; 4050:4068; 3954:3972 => 3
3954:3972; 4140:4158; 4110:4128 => 5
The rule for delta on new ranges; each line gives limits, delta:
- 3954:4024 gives 0.94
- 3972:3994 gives 1.78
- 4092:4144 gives 1.84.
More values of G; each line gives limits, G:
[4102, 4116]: 4115.0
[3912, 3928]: 3914.0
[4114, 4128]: 4115.0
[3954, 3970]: 3956.0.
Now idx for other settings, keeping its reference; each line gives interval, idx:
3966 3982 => 3980.0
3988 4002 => 3998.0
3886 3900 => 3899.0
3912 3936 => 3935.0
